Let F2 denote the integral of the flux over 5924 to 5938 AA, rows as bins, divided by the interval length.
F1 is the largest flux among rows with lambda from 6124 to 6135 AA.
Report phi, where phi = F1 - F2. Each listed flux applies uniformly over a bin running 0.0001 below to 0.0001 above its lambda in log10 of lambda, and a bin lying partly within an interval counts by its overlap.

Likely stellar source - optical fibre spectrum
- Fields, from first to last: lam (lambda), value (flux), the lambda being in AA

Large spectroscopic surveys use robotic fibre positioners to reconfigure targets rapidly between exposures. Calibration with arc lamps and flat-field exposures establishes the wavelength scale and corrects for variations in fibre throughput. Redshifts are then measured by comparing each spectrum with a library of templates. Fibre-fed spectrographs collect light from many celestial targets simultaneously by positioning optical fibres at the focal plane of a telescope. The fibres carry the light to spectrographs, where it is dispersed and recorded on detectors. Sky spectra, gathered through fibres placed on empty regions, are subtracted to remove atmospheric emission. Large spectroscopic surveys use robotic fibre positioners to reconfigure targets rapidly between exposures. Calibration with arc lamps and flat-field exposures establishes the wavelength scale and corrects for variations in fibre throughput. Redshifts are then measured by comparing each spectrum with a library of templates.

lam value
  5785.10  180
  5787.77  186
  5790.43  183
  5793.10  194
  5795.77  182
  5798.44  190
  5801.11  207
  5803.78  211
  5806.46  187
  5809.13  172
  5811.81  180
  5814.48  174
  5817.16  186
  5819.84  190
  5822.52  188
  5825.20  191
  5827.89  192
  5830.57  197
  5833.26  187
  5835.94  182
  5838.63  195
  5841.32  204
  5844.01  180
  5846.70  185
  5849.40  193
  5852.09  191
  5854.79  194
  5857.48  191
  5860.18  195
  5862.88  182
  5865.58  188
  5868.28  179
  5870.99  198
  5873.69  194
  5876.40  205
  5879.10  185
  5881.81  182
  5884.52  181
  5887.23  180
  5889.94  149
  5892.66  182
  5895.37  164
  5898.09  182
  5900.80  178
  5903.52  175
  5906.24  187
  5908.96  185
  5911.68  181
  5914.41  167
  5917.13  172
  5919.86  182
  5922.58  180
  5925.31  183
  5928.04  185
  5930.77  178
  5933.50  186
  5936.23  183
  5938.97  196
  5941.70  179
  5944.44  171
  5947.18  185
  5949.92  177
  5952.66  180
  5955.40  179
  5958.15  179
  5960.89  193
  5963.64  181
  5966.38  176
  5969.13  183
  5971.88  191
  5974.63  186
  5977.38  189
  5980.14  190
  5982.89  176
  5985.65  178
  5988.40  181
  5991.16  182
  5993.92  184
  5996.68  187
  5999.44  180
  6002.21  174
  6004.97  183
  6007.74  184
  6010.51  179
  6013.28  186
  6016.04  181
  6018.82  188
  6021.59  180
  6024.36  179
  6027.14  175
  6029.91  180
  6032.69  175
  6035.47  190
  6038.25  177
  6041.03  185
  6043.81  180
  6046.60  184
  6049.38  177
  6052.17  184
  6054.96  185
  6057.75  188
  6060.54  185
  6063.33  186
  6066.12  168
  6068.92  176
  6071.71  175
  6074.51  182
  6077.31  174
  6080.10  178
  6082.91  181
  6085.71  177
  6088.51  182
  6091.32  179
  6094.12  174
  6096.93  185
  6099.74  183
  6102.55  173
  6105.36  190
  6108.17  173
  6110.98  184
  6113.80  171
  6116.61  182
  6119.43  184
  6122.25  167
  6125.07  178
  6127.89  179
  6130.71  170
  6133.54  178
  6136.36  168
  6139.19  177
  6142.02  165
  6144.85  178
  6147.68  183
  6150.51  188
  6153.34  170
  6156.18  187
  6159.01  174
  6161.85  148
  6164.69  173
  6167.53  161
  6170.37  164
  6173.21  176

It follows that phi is -4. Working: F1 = 179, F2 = 183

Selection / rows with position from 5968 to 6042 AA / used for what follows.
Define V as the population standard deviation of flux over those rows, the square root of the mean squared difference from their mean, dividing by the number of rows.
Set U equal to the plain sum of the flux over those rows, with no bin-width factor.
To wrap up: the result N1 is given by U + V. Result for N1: 4928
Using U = 4923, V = 4.9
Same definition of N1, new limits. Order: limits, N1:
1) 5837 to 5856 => 1349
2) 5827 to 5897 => 4866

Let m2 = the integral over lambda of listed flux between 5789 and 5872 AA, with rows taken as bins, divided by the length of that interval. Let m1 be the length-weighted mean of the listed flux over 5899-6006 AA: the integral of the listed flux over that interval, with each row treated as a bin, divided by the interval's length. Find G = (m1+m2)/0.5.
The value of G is 742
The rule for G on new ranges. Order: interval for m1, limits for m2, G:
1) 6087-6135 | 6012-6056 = 720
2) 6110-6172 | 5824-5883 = 729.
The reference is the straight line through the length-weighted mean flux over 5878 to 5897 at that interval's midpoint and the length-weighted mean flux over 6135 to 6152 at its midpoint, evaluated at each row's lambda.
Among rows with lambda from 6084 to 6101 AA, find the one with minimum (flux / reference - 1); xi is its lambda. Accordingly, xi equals 6094.12 AA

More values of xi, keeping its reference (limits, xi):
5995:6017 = 6002.21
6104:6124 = 6122.25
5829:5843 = 5835.94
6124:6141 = 6136.36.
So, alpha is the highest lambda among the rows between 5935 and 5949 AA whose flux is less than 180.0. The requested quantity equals 5944.44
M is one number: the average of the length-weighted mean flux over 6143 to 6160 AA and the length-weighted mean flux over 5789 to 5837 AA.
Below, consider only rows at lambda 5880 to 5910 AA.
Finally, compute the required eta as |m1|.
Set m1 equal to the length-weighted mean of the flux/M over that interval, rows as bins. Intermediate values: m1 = 0.96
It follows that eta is 0.96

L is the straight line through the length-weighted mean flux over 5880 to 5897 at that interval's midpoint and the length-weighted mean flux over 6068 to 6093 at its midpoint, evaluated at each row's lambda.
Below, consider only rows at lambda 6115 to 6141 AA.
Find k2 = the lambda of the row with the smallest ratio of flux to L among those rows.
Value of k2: 6122.25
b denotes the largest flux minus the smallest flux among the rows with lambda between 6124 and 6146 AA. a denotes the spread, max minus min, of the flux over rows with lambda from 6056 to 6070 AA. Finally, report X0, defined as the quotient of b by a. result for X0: 0.70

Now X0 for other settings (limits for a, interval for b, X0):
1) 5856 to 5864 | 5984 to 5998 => 0.69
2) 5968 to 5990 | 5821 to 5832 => 0.60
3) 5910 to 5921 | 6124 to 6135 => 0.60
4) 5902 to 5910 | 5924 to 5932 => 0.58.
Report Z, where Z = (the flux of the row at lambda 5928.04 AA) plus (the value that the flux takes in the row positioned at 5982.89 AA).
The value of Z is 361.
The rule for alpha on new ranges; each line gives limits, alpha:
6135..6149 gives 6144.85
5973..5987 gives 5985.65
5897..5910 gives 5903.52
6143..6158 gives 6153.34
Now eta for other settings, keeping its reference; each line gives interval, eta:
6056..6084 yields 0.97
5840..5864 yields 1.03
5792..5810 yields 1.04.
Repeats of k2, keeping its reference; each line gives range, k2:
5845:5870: 5868.28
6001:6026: 6002.21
